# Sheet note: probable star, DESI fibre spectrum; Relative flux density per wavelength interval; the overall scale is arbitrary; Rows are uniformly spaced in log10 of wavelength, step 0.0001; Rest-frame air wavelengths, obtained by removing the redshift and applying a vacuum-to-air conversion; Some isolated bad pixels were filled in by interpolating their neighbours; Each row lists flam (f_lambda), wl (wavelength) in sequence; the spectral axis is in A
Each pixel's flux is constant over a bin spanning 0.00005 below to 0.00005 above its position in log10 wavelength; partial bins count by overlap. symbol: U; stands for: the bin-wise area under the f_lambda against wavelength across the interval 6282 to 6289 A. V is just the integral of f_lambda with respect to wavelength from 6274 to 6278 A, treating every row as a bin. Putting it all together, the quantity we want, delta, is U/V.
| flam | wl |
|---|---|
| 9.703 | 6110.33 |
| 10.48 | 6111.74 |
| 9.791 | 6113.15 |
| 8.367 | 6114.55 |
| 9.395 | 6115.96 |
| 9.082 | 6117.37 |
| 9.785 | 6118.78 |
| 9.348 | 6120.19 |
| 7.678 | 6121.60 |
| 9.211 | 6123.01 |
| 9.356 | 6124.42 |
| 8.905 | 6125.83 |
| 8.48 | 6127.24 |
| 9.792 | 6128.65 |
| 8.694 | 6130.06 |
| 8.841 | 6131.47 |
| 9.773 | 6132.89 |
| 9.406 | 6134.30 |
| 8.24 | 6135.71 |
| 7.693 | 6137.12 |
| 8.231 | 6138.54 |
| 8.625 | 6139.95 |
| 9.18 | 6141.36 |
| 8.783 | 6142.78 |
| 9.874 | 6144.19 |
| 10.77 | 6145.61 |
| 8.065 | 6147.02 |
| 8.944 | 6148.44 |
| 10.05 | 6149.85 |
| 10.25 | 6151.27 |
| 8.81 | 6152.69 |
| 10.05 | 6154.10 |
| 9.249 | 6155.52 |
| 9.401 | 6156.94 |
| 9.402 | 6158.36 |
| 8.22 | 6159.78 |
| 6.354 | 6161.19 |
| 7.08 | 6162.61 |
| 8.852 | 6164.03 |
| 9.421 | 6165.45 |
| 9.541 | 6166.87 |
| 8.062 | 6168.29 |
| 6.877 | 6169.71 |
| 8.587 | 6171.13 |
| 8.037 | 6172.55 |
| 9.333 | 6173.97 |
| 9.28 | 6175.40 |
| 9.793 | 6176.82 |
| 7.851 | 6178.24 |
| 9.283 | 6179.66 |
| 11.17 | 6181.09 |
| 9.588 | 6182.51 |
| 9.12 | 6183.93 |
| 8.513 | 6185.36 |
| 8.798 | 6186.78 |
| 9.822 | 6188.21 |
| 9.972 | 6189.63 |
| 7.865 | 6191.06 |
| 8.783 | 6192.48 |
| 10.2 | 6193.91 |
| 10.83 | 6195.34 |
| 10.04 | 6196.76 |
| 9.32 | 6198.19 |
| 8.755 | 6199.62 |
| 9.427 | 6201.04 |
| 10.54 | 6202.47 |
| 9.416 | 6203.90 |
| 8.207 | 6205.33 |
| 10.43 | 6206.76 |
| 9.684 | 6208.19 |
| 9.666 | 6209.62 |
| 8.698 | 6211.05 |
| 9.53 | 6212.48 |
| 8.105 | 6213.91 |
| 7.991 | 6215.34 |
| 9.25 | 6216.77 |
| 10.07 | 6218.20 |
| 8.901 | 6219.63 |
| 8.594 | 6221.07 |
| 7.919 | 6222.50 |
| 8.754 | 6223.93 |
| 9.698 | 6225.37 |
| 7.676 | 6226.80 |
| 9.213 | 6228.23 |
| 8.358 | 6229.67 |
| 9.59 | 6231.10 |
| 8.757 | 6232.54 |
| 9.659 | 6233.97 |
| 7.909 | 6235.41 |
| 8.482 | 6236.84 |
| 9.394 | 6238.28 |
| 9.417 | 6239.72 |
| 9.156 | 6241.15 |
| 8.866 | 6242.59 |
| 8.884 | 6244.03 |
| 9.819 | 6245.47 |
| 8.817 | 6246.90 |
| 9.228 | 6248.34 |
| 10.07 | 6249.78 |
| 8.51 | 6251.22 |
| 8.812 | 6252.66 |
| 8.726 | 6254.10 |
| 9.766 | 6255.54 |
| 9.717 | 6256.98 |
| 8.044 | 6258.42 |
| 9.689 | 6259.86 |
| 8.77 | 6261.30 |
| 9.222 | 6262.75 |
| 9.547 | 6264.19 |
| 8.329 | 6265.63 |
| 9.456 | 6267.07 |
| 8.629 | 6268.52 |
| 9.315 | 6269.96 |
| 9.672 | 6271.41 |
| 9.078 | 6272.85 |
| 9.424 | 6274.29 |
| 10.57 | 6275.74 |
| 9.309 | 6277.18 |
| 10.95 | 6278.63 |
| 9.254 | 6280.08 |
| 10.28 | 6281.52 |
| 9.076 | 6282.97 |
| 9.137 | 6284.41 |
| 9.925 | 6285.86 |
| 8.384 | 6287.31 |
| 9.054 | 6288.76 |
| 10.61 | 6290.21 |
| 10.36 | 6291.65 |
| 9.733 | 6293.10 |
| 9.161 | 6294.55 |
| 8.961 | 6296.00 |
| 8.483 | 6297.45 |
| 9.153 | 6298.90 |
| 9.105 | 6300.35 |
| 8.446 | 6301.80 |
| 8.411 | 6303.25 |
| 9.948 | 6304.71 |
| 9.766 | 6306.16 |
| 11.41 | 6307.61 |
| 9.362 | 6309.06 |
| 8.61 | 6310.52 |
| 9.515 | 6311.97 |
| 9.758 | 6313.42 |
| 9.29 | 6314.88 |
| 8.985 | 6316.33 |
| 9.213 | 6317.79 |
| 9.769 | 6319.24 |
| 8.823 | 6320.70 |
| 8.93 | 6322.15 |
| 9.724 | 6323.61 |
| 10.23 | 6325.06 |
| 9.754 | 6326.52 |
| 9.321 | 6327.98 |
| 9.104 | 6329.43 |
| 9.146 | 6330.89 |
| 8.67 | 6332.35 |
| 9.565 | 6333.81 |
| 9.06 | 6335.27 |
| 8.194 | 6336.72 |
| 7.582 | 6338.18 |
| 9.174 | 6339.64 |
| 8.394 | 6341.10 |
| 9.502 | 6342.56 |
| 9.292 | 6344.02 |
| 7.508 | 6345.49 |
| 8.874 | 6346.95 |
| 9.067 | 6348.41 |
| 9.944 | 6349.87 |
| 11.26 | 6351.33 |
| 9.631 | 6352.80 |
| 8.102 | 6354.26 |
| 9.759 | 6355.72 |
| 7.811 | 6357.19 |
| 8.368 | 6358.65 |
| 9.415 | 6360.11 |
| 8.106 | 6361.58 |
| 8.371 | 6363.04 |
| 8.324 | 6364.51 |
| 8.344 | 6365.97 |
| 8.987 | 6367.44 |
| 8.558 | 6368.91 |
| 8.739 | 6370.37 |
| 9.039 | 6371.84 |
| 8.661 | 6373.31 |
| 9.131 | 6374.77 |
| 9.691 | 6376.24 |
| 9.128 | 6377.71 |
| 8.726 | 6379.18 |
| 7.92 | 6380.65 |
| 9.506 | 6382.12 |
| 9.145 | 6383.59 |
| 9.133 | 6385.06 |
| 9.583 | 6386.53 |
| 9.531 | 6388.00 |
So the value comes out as 1.6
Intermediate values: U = 64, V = 39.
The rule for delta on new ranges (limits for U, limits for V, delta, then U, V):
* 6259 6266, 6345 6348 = 2.6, 64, 25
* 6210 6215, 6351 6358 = 0.7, 44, 64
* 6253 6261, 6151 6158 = 1.1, 73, 66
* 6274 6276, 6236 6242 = 0.4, 20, 55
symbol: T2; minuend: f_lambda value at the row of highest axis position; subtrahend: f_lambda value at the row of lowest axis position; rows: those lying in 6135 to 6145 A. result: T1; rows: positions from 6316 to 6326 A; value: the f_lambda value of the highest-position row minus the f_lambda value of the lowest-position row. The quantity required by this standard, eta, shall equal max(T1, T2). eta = 1.6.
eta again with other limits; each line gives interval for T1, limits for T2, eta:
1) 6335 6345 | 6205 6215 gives 0.2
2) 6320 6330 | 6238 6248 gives 0.3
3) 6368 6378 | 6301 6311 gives 0.6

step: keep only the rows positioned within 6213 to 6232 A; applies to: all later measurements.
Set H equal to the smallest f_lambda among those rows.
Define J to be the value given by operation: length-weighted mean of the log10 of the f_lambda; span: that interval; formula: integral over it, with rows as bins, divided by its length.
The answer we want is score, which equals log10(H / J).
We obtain 0.911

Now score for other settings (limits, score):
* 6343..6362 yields 0.896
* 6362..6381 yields 0.925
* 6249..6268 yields 0.924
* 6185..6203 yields 0.907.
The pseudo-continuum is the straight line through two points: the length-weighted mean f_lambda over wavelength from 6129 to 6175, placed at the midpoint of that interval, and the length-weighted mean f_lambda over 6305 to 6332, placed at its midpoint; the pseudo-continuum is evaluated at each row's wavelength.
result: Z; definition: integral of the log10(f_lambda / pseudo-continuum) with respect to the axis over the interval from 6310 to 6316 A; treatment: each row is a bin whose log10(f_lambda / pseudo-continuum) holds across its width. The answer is -0.05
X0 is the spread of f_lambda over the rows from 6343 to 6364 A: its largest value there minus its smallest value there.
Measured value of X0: 3.8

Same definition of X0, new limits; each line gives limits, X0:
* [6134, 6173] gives 4.4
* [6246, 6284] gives 2.9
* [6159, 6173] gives 3.2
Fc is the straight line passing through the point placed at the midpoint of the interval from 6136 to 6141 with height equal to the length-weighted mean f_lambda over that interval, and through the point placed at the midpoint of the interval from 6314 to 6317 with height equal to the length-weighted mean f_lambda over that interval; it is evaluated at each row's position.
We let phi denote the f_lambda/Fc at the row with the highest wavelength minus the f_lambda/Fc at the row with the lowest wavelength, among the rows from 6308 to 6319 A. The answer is -0.02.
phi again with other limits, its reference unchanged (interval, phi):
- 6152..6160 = -0.08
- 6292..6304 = -0.15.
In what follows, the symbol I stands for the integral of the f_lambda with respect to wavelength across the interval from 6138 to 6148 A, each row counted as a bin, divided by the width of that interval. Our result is 9.1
